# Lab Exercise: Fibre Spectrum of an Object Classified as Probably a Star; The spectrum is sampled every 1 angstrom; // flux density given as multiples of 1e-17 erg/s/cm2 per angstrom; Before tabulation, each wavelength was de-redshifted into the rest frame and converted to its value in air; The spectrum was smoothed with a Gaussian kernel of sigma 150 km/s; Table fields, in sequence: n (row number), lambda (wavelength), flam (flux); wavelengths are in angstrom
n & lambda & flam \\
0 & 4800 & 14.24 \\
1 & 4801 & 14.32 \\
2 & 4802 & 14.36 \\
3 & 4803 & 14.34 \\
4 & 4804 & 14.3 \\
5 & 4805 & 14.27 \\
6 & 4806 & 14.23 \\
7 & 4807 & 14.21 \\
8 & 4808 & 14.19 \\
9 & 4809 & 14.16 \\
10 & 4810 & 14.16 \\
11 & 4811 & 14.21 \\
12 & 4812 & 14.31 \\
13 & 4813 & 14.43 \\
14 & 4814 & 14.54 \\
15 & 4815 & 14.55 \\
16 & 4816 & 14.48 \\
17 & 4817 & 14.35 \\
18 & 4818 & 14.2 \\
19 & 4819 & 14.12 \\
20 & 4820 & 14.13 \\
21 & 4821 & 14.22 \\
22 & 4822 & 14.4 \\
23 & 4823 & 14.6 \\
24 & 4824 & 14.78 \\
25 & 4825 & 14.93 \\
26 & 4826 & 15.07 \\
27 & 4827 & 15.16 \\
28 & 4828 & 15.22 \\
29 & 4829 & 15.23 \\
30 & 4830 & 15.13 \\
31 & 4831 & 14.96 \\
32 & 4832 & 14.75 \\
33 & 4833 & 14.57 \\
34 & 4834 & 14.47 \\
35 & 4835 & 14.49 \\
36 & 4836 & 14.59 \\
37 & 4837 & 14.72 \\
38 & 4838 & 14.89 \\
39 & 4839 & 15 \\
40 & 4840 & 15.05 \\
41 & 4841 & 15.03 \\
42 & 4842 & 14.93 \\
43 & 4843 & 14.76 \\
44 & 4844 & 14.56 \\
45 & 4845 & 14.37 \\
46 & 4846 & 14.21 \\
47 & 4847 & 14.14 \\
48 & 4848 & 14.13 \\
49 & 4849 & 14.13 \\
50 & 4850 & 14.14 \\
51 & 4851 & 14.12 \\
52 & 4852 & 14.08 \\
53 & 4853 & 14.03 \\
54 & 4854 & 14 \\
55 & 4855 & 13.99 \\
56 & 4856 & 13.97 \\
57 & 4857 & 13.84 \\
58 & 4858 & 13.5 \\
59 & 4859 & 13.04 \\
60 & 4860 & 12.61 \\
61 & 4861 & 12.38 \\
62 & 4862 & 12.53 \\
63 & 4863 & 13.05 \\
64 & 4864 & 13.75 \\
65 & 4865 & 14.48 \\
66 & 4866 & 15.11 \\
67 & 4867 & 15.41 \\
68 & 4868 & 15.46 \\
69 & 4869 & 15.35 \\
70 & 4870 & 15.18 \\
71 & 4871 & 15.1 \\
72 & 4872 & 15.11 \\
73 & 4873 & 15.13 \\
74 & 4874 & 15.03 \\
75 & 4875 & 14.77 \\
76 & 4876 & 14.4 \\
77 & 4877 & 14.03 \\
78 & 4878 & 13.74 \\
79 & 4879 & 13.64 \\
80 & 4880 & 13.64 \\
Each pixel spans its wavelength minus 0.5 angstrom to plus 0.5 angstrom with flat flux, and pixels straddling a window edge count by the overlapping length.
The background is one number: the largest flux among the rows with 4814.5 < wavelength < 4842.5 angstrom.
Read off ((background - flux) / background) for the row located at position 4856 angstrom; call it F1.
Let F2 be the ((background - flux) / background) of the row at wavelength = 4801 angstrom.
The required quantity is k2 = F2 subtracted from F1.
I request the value 0.023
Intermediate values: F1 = 0.08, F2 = 0.060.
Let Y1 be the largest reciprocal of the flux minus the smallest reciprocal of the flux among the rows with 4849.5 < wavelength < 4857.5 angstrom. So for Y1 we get 0.0015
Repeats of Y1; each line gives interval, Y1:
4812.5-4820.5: 0.0021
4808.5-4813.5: 0.0013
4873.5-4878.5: 0.0062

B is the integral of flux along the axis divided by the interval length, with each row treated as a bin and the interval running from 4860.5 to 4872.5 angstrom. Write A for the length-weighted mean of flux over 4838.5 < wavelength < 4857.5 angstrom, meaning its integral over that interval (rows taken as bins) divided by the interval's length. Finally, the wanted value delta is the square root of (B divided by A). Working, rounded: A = 14.3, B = 14.4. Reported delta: 1.00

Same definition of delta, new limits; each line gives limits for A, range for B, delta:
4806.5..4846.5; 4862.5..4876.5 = 1.01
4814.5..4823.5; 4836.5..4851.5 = 1.01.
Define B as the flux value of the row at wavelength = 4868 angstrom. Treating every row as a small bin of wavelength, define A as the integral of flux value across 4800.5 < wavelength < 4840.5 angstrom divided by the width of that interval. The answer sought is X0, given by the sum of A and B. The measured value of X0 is 30.0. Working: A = 14.6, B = 15.46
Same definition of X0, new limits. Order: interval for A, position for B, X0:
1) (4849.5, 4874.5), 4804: 28.5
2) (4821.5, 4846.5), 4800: 29.0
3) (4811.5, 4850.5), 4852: 28.7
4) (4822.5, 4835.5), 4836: 29.5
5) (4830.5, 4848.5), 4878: 28.4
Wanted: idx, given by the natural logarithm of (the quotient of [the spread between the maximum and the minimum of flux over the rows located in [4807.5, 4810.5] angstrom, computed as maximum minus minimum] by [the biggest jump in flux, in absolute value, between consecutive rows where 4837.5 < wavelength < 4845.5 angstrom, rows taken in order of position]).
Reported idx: -1.9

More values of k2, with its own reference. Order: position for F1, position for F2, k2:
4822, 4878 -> -0.043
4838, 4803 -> -0.036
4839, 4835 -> -0.033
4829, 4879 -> -0.104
